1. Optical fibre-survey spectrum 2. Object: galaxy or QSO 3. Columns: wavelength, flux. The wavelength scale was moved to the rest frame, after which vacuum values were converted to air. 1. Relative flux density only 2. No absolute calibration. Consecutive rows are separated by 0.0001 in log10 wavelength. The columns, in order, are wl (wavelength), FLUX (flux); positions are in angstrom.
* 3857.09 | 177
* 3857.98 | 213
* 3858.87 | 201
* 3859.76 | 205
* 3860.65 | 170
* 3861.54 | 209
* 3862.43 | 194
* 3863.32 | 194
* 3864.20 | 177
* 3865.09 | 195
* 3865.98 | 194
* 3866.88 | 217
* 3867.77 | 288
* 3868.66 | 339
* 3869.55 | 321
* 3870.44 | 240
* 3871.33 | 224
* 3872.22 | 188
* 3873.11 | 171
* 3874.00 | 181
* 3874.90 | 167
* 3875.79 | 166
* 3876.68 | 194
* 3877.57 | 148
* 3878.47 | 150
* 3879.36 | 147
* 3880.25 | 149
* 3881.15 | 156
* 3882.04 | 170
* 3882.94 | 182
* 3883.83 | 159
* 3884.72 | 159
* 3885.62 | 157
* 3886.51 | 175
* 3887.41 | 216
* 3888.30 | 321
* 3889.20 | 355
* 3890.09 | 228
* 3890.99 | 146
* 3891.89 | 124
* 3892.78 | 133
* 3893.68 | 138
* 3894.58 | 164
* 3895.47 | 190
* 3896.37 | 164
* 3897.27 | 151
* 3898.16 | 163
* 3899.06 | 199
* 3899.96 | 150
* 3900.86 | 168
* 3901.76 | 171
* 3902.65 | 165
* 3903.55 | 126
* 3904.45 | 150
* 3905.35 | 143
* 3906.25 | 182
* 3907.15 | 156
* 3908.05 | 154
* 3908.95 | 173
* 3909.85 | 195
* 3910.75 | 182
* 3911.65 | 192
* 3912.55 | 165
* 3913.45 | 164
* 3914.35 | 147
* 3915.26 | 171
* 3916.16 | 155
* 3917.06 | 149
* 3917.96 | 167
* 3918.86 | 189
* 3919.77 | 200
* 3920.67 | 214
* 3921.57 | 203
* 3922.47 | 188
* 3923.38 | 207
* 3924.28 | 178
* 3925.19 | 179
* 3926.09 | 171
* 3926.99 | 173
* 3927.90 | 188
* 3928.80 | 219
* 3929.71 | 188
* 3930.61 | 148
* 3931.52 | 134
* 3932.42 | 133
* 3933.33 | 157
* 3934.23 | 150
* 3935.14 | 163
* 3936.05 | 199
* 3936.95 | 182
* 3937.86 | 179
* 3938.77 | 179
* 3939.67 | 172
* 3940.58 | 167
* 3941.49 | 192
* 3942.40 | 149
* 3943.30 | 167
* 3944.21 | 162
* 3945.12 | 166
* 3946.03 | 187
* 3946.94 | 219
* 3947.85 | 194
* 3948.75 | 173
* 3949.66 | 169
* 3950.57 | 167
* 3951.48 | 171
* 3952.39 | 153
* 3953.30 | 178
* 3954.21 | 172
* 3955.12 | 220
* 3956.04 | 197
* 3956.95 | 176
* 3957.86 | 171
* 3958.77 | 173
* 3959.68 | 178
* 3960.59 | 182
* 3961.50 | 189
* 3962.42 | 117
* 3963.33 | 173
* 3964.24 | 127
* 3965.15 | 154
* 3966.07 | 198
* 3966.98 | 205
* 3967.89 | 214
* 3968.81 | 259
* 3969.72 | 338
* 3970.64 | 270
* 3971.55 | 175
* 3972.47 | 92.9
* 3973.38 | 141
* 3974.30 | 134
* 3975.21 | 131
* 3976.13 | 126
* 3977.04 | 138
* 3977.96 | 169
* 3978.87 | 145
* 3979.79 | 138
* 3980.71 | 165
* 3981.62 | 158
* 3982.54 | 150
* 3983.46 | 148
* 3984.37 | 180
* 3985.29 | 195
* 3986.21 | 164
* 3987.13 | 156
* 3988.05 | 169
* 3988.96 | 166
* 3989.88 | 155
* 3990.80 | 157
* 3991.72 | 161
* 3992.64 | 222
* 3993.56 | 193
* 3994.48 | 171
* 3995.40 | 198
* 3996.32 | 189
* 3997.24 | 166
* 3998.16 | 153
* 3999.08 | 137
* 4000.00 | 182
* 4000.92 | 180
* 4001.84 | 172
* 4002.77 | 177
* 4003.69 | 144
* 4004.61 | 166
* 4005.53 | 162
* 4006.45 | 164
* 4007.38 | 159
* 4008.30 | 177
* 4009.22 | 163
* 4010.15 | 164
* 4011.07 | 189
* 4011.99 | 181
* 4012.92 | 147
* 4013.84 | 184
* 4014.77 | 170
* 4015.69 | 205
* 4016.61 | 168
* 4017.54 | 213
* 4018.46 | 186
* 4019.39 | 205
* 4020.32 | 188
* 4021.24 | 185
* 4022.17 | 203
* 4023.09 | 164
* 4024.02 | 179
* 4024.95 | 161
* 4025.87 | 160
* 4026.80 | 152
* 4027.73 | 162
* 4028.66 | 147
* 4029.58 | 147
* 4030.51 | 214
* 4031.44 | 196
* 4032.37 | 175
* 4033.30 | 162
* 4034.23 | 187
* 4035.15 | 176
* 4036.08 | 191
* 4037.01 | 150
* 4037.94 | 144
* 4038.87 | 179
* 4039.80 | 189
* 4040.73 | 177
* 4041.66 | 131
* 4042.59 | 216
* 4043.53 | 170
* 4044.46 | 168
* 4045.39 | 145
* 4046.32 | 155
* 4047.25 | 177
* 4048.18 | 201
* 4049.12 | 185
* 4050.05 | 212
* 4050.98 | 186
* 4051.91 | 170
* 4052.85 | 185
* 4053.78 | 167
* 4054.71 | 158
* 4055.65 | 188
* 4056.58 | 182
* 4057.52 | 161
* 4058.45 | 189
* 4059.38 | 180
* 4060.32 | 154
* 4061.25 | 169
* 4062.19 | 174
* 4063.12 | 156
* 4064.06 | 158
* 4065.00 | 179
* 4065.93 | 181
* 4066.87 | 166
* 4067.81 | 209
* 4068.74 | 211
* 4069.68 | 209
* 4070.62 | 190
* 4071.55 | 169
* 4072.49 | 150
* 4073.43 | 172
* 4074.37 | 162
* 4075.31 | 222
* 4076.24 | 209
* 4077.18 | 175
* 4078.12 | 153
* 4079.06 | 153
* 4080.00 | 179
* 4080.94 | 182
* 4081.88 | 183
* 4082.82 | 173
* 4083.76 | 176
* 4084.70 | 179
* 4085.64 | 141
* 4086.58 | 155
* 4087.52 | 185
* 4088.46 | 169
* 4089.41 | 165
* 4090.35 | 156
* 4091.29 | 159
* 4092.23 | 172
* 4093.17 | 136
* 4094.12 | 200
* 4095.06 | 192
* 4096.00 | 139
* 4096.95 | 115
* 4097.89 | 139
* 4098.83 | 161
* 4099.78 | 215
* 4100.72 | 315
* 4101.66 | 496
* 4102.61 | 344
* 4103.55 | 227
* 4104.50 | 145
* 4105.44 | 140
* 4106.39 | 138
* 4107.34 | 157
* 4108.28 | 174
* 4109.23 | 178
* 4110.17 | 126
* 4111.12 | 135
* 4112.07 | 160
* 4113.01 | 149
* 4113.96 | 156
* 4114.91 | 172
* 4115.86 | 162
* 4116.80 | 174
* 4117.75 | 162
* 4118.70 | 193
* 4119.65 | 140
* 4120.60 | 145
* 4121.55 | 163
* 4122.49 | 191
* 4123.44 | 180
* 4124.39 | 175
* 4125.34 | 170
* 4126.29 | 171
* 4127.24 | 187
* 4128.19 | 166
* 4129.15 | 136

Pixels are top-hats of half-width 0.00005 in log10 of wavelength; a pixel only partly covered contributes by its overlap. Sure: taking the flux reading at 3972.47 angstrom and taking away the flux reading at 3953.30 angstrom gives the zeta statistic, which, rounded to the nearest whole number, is -85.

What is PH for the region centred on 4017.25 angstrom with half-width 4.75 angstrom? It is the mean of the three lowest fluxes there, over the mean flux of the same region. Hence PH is 0.87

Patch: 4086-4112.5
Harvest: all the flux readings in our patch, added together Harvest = 5193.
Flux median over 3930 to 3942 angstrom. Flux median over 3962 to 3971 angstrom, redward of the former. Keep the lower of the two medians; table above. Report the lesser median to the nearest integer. 167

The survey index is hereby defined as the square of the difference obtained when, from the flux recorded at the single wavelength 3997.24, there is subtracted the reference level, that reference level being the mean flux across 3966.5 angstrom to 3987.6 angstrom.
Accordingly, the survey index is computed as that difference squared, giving 57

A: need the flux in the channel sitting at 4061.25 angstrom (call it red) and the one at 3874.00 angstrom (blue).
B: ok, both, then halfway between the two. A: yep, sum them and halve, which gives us 175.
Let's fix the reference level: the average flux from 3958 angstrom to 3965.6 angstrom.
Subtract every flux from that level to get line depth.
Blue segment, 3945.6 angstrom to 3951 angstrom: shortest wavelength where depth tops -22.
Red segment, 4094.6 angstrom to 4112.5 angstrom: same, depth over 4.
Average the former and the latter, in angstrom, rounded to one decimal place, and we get 4022.4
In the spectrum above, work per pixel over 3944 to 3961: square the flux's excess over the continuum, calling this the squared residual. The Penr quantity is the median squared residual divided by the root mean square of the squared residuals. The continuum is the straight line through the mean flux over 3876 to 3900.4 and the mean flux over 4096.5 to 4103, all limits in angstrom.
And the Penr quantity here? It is 0.77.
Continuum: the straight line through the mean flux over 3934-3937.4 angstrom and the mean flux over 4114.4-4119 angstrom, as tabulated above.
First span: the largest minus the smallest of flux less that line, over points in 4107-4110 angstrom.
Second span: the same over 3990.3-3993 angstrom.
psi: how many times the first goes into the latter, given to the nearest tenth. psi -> 3.1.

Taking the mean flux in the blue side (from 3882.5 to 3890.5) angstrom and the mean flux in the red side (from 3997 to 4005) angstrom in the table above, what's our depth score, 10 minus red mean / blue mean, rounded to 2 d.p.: 9.24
